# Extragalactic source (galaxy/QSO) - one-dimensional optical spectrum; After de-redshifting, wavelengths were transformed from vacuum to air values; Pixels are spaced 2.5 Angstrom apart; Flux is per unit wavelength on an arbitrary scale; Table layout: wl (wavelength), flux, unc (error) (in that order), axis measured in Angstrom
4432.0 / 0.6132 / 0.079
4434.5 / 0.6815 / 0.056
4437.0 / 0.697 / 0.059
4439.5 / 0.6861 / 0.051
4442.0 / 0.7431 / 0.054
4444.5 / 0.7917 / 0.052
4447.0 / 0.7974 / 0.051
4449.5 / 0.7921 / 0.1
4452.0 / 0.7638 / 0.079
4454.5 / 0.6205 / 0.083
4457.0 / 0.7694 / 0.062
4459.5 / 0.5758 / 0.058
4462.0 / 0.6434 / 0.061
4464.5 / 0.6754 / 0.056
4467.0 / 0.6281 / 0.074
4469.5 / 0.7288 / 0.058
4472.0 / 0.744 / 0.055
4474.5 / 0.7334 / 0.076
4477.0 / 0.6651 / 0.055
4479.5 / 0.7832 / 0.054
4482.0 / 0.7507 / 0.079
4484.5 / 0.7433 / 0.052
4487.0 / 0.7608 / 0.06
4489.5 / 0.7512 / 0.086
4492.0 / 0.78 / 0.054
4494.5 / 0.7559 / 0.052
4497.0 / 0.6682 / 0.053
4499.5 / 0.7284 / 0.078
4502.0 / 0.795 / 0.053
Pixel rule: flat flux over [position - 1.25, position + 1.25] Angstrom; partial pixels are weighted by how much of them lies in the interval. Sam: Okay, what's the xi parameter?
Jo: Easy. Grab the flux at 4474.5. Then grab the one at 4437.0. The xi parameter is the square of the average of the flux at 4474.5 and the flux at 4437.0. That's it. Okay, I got 0.512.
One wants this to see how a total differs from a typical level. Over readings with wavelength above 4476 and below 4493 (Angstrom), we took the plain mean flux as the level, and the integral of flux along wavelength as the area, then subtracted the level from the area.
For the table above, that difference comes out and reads 12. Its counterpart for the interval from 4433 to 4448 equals 10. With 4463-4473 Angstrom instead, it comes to 6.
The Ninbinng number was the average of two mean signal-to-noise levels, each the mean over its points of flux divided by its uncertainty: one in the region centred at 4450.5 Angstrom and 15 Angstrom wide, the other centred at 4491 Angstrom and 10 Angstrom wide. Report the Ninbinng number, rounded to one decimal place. 12.0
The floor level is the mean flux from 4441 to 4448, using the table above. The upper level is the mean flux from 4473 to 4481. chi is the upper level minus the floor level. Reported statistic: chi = -0.05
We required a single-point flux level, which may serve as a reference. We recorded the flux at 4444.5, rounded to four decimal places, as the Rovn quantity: 0.7917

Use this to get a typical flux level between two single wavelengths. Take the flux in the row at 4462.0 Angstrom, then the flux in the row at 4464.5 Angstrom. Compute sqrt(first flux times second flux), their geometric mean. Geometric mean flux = 0.659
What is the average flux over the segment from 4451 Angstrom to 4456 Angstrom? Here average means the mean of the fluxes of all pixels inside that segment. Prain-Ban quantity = 0.692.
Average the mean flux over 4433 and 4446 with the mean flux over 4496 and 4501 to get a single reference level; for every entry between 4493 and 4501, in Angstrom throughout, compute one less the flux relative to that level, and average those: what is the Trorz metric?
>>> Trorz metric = -0.01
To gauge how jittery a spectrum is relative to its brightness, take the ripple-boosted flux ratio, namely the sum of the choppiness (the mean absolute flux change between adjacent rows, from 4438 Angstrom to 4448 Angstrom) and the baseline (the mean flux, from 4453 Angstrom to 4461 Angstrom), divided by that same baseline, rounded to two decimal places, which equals 1.06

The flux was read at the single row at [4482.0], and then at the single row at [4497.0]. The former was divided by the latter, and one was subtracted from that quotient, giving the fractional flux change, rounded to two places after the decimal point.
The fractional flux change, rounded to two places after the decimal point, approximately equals 0.12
